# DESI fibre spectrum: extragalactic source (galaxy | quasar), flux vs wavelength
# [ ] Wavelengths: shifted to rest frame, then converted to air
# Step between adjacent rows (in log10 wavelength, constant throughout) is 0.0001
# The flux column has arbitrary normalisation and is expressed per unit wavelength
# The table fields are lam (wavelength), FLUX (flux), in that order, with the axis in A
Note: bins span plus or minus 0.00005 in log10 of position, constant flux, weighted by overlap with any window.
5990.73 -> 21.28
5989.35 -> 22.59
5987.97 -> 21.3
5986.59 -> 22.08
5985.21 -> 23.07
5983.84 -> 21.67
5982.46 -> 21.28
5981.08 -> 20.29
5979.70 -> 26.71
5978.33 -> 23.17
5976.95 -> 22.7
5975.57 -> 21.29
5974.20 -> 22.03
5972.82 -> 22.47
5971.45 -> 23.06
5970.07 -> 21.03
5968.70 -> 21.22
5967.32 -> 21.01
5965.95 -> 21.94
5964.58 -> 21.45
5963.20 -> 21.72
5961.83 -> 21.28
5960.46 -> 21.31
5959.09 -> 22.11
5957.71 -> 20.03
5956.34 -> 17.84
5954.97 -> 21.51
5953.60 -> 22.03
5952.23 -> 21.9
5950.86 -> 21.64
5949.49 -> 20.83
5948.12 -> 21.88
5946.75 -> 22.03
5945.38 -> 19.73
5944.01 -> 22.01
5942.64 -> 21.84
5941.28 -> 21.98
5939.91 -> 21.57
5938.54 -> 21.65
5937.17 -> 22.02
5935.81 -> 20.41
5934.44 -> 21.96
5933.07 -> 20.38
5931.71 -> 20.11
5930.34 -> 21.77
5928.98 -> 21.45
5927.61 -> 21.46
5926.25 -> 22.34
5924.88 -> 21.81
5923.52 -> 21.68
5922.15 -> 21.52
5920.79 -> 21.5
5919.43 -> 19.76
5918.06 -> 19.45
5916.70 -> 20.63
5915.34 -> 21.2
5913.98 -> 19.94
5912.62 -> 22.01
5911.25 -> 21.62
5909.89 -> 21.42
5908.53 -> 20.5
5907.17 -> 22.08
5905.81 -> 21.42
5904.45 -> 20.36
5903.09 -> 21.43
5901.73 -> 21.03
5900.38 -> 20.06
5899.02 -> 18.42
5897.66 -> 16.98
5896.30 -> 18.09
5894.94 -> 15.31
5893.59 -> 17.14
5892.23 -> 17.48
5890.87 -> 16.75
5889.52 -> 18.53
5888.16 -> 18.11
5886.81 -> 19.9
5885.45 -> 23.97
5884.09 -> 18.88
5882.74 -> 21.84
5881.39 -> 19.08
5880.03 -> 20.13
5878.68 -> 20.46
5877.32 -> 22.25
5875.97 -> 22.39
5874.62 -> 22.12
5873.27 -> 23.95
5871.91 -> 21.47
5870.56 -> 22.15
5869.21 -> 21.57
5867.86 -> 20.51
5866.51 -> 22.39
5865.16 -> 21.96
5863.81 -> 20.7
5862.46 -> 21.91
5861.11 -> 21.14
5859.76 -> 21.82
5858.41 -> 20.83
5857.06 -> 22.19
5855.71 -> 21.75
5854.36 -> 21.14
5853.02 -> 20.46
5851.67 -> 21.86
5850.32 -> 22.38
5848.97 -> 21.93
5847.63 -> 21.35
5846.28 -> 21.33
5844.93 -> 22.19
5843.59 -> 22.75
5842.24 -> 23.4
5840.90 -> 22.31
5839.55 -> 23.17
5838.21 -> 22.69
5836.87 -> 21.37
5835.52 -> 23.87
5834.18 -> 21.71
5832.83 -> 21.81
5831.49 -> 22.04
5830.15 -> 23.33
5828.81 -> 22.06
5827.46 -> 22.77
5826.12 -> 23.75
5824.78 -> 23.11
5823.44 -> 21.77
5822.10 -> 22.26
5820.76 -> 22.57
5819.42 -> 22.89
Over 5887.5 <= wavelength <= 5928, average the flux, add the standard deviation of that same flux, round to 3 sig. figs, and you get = 21.9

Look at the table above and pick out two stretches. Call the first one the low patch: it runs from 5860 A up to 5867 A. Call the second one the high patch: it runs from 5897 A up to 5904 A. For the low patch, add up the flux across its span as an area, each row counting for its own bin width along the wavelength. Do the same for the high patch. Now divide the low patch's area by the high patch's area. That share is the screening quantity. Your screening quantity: 1.10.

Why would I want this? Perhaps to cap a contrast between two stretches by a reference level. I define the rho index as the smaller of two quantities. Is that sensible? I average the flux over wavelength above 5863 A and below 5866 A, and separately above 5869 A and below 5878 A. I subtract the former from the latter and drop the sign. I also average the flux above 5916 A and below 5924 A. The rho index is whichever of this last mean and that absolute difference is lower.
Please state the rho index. 0.9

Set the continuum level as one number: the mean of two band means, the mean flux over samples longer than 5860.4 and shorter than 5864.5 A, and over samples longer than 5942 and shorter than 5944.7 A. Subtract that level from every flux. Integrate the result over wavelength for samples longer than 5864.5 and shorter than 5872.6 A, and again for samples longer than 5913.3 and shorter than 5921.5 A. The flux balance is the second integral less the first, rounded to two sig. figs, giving -10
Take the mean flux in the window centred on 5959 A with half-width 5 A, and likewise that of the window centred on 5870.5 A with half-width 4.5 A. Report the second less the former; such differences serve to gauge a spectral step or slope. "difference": 1.2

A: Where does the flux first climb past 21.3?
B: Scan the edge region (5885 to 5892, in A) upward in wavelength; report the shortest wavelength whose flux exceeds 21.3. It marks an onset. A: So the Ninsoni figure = 5885.45 A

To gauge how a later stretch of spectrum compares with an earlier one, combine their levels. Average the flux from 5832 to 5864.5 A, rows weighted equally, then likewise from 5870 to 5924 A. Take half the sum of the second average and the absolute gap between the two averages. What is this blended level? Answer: 11.0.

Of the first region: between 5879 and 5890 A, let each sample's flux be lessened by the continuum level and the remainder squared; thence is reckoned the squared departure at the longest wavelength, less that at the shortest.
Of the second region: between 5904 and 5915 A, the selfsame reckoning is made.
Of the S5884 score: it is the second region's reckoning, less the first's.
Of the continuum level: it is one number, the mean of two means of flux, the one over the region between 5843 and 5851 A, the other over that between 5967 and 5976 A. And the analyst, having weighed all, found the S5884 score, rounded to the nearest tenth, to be -6.7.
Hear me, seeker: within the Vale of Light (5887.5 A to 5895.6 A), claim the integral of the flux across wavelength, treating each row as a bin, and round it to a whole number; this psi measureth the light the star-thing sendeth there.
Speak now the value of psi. 140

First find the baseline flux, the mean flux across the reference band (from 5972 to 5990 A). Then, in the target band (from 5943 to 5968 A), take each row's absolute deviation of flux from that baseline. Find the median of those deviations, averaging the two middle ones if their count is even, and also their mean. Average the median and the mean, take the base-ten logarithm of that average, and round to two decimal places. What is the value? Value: -0.02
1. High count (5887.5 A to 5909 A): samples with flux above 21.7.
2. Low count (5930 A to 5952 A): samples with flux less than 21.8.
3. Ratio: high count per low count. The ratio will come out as 0.1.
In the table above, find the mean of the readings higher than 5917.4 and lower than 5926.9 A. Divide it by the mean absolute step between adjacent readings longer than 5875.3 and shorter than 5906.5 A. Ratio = 13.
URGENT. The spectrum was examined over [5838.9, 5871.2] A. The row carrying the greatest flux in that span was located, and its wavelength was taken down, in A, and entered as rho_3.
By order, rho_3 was 5842.24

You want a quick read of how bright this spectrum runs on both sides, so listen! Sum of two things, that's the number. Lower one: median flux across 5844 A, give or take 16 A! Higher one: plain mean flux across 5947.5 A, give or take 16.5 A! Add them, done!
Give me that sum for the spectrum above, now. 43.2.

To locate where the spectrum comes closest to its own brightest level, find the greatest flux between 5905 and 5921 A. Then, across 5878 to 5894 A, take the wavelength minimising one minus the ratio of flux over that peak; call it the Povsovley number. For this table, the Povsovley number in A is 5885.45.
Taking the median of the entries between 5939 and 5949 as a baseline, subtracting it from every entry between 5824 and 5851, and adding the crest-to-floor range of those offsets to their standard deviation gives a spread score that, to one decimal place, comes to 3.3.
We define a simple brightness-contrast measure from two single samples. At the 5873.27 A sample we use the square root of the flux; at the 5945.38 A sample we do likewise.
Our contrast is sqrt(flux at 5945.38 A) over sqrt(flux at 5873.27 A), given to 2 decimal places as 0.91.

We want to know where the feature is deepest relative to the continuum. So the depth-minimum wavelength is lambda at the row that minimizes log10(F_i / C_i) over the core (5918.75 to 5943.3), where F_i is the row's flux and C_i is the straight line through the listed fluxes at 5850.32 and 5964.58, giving 5919.43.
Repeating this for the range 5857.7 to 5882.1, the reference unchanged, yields 5881.39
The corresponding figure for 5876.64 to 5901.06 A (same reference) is 5894.94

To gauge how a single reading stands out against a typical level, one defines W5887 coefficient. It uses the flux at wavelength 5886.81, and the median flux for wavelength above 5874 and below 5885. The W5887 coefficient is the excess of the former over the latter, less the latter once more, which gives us -22.4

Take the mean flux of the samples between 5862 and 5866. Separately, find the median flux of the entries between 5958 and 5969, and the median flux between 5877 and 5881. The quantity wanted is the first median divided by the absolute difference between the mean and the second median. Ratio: 20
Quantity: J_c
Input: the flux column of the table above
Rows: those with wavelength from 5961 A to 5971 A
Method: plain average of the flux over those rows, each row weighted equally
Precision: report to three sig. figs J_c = 21.4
